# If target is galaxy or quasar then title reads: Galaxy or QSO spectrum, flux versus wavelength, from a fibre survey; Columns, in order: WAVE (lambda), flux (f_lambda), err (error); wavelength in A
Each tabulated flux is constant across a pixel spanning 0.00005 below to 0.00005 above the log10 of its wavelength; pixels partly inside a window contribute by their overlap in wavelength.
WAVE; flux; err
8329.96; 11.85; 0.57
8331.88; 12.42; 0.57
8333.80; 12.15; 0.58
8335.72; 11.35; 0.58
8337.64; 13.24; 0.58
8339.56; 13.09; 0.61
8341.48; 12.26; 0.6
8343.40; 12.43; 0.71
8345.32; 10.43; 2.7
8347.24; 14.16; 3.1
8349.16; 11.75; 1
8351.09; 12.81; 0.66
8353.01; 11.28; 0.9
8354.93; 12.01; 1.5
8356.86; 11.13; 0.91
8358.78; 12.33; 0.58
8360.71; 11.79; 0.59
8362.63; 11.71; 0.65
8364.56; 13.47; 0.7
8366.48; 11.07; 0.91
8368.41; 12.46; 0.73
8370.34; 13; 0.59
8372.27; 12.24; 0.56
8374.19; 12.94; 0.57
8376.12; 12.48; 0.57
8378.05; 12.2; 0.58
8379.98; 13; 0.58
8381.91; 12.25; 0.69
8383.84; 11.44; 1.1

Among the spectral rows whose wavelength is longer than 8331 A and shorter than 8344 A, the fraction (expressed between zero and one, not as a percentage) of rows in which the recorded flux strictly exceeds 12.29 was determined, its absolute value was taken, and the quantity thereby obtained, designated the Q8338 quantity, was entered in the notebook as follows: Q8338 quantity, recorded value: 0.57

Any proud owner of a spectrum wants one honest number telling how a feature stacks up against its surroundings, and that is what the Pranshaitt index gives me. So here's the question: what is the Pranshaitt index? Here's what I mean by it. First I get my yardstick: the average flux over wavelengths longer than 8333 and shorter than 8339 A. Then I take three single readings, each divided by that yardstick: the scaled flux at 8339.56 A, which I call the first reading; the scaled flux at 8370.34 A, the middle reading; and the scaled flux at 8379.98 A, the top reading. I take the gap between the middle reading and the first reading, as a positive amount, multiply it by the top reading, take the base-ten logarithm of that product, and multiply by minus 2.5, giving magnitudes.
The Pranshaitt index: 5.3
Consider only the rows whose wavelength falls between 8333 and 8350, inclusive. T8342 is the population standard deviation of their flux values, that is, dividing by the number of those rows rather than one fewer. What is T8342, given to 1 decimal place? 1.0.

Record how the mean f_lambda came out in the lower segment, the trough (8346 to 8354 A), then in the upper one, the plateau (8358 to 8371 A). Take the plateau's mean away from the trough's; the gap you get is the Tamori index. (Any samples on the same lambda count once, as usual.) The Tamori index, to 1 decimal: 0.2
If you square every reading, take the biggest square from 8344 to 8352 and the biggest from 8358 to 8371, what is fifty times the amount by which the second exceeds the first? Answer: -953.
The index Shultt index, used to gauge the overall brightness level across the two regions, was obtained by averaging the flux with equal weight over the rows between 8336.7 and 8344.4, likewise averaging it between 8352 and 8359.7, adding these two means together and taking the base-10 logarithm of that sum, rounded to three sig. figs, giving 1.39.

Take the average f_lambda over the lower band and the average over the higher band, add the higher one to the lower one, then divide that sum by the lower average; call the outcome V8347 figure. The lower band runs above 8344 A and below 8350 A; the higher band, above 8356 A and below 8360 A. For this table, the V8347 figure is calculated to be 1.97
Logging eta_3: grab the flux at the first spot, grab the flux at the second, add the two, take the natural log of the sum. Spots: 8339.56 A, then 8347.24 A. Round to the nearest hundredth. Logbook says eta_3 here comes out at 3.31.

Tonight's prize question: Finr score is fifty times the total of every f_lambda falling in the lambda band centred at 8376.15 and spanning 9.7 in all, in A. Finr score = 3143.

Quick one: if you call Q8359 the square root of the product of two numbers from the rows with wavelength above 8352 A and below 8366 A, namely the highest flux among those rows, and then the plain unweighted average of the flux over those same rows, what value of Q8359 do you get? 12.7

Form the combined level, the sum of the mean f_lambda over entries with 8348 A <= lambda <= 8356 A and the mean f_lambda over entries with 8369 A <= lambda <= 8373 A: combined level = 24.6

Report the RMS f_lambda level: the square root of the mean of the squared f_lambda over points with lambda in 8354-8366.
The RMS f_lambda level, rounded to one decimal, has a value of 12.1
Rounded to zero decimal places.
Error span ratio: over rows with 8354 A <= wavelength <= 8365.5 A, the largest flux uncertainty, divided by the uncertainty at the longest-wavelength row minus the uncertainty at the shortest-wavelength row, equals -2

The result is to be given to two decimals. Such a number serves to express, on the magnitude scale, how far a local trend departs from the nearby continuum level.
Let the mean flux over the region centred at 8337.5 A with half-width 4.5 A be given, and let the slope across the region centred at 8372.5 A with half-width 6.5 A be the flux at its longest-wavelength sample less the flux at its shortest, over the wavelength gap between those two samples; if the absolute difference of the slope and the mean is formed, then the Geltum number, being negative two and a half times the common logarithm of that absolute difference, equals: -2.73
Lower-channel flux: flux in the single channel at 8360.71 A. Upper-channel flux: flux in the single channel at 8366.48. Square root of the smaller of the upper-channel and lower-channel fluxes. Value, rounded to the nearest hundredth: 3.33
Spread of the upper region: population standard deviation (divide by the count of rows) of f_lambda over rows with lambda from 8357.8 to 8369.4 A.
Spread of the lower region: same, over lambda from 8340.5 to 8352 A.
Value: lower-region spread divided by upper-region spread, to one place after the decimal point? 1.5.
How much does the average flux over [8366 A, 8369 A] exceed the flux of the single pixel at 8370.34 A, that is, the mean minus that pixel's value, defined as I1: -1.2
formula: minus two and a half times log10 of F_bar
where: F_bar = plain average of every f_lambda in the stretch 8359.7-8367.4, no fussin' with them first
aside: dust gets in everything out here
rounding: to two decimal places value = -2.70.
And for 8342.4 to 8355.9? -2.71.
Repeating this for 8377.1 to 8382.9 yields -2.74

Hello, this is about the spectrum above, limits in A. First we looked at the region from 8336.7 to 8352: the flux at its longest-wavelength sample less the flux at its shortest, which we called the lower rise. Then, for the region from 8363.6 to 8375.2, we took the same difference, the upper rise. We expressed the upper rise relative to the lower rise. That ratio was 1.2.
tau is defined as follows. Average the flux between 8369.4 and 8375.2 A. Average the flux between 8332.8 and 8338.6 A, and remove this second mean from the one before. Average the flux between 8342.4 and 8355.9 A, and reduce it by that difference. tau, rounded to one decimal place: 11.6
